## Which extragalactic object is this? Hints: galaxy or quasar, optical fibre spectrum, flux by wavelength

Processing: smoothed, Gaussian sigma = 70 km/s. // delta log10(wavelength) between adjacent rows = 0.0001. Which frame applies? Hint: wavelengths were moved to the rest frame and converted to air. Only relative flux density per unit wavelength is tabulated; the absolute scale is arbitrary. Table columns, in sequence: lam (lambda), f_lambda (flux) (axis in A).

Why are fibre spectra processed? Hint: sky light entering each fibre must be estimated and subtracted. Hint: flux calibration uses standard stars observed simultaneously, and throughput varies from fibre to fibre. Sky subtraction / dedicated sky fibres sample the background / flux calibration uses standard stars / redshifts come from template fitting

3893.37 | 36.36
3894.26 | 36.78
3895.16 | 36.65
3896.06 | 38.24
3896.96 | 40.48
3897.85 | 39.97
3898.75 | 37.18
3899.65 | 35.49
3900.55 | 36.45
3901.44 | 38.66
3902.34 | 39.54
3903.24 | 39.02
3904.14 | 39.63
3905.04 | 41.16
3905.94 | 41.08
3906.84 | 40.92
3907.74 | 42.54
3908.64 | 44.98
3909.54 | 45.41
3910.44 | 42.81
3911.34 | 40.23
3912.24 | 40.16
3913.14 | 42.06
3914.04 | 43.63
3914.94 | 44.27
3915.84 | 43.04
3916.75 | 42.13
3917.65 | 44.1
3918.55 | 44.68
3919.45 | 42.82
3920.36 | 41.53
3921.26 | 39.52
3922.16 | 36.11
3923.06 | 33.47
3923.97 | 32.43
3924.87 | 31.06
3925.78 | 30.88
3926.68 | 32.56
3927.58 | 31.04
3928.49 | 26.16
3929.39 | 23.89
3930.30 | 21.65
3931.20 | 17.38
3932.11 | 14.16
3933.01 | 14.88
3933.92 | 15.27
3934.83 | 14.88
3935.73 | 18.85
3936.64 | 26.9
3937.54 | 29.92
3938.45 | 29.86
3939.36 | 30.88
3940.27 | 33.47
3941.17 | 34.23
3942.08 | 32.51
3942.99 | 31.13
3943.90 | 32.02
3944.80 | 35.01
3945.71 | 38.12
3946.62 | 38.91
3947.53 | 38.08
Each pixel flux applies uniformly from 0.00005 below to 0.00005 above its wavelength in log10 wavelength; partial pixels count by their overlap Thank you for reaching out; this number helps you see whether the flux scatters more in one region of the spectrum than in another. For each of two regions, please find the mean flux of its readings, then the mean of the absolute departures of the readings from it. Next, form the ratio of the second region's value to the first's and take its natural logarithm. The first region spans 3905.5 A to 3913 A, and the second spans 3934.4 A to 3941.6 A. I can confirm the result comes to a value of 1.2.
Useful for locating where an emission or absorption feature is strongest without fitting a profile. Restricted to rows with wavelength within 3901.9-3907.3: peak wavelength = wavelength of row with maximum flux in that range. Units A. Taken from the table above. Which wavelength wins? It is 3905.04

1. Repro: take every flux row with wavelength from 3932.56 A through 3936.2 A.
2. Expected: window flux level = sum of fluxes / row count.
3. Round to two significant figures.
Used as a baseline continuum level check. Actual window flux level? 16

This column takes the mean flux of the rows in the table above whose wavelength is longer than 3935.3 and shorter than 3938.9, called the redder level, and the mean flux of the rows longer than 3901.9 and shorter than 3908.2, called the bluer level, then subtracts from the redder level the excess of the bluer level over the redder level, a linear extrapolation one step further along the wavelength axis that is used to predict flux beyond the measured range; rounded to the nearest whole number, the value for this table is 12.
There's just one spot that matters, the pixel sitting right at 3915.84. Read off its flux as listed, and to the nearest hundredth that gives 43.04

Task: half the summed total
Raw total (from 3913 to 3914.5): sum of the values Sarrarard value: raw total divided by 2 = 43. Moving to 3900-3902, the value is 38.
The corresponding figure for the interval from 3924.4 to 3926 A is 31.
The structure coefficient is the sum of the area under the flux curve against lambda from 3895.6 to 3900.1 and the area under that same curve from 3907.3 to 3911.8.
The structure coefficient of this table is 366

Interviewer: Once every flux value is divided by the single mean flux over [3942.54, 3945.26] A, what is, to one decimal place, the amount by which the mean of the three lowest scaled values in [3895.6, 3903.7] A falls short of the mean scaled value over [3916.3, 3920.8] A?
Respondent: 0.2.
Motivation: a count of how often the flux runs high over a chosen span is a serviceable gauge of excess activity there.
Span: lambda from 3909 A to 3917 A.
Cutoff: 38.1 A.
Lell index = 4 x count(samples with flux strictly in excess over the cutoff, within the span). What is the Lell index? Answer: 36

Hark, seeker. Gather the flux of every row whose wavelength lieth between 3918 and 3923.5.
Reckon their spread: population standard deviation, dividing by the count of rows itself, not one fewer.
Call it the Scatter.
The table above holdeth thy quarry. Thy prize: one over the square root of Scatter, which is 0.51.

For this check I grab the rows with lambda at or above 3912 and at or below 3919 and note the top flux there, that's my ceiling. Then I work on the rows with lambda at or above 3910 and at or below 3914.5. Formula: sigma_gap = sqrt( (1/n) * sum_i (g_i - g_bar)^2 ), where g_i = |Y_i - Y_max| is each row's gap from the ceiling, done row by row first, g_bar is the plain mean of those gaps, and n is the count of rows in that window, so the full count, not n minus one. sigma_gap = 1.4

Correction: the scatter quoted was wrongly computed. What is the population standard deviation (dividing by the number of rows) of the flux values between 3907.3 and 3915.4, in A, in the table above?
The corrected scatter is 1.8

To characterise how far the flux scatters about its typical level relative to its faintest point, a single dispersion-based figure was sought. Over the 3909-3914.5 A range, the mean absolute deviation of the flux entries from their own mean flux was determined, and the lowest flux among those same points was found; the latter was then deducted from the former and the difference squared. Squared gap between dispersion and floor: 1489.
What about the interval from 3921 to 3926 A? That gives 800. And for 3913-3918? 1703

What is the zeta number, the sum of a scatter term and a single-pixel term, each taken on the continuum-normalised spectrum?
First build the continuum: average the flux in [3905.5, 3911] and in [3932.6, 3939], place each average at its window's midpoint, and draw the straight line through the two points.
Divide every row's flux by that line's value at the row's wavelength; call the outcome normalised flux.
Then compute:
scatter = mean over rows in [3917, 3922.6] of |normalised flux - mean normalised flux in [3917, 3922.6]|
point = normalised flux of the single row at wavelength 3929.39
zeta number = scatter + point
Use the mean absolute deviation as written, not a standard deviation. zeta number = 0.94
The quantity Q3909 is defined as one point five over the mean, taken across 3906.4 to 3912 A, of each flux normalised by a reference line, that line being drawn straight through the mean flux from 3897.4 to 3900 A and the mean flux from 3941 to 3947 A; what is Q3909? 1.3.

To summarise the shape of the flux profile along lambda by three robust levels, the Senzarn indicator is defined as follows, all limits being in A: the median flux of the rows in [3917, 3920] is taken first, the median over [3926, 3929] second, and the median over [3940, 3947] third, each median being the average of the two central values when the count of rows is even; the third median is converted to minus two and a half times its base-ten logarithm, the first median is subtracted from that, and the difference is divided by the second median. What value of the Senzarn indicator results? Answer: -1.54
